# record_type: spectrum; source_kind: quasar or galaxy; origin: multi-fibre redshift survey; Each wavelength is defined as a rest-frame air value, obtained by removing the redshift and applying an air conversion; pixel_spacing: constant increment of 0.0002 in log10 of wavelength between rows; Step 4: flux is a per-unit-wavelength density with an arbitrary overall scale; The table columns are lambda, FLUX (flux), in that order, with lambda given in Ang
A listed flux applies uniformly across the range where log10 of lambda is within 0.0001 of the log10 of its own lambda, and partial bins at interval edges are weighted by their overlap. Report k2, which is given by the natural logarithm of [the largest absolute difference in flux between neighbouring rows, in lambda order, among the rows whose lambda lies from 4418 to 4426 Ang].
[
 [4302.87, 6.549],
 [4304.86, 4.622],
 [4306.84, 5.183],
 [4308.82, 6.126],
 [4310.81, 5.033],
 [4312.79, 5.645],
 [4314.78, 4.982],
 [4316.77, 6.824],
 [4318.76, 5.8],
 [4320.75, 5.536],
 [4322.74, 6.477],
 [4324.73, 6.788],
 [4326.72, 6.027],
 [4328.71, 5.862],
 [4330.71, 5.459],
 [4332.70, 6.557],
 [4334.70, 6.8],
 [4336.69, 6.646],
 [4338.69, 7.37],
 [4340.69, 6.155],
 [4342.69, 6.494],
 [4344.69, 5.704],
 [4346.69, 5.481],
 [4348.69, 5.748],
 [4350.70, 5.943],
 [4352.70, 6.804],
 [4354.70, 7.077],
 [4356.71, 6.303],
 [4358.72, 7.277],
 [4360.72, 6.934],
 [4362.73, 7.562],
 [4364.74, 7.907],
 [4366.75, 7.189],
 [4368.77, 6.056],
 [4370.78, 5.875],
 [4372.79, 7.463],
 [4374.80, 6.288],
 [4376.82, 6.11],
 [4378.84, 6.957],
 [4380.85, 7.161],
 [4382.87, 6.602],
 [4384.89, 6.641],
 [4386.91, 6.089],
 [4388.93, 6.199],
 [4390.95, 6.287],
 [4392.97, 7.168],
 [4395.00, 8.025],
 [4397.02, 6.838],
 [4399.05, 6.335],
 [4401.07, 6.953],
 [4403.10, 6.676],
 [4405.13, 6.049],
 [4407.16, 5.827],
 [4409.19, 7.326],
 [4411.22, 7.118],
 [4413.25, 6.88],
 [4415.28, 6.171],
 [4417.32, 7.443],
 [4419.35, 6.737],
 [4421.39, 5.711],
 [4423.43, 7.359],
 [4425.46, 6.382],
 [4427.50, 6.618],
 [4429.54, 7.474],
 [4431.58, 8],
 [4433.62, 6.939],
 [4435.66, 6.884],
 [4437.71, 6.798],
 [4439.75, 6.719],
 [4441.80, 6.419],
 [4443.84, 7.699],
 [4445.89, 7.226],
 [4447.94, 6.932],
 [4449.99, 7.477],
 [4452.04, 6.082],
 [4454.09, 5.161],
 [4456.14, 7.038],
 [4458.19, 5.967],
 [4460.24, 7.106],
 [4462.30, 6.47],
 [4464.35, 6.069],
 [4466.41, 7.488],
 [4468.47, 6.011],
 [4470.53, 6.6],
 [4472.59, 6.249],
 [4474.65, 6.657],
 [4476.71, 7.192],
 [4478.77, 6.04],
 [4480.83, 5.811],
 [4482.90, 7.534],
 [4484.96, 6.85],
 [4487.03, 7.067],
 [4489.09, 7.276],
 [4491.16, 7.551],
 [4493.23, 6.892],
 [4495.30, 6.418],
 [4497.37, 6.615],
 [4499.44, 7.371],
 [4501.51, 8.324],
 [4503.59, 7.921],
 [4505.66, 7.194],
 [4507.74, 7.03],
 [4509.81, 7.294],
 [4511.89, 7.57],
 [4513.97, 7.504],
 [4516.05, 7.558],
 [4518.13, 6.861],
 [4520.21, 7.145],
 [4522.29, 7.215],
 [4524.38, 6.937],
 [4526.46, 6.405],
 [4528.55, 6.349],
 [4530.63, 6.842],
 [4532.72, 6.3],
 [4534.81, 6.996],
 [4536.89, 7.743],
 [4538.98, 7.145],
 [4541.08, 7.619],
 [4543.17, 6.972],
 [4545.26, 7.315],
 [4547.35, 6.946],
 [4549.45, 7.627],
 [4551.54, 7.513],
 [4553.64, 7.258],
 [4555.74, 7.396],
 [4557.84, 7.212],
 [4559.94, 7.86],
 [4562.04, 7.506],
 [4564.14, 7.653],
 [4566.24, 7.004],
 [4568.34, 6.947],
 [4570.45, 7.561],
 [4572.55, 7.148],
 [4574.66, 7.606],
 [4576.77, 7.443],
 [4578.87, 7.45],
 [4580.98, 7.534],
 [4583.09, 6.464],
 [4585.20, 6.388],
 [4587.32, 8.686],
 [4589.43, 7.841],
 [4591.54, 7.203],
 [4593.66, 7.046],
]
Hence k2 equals 0.50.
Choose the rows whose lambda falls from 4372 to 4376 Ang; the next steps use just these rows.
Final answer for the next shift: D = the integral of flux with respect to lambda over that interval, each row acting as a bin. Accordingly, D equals 27.2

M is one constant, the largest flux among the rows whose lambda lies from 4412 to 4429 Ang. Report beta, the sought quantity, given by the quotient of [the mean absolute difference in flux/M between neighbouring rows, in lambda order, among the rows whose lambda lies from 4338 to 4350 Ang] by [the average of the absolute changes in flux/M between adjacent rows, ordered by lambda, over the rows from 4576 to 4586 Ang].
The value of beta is 1.8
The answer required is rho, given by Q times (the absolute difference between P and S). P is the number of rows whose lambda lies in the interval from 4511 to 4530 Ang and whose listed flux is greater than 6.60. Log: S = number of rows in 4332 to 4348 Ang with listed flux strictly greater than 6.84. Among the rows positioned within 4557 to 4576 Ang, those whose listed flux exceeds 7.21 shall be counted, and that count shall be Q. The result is 36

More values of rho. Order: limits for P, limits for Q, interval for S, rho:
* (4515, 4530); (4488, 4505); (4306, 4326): 25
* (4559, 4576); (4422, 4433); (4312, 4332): 24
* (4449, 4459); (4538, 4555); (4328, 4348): 5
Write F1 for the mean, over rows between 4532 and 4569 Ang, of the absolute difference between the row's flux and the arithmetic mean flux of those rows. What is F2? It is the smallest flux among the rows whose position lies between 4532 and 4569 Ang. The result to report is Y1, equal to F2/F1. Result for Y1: 21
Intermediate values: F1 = 0.30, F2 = 6.3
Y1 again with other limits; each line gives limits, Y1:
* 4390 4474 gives 10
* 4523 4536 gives 22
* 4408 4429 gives 13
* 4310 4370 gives 8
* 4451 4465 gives 10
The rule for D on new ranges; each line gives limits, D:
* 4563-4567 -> 29.5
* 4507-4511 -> 28.8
